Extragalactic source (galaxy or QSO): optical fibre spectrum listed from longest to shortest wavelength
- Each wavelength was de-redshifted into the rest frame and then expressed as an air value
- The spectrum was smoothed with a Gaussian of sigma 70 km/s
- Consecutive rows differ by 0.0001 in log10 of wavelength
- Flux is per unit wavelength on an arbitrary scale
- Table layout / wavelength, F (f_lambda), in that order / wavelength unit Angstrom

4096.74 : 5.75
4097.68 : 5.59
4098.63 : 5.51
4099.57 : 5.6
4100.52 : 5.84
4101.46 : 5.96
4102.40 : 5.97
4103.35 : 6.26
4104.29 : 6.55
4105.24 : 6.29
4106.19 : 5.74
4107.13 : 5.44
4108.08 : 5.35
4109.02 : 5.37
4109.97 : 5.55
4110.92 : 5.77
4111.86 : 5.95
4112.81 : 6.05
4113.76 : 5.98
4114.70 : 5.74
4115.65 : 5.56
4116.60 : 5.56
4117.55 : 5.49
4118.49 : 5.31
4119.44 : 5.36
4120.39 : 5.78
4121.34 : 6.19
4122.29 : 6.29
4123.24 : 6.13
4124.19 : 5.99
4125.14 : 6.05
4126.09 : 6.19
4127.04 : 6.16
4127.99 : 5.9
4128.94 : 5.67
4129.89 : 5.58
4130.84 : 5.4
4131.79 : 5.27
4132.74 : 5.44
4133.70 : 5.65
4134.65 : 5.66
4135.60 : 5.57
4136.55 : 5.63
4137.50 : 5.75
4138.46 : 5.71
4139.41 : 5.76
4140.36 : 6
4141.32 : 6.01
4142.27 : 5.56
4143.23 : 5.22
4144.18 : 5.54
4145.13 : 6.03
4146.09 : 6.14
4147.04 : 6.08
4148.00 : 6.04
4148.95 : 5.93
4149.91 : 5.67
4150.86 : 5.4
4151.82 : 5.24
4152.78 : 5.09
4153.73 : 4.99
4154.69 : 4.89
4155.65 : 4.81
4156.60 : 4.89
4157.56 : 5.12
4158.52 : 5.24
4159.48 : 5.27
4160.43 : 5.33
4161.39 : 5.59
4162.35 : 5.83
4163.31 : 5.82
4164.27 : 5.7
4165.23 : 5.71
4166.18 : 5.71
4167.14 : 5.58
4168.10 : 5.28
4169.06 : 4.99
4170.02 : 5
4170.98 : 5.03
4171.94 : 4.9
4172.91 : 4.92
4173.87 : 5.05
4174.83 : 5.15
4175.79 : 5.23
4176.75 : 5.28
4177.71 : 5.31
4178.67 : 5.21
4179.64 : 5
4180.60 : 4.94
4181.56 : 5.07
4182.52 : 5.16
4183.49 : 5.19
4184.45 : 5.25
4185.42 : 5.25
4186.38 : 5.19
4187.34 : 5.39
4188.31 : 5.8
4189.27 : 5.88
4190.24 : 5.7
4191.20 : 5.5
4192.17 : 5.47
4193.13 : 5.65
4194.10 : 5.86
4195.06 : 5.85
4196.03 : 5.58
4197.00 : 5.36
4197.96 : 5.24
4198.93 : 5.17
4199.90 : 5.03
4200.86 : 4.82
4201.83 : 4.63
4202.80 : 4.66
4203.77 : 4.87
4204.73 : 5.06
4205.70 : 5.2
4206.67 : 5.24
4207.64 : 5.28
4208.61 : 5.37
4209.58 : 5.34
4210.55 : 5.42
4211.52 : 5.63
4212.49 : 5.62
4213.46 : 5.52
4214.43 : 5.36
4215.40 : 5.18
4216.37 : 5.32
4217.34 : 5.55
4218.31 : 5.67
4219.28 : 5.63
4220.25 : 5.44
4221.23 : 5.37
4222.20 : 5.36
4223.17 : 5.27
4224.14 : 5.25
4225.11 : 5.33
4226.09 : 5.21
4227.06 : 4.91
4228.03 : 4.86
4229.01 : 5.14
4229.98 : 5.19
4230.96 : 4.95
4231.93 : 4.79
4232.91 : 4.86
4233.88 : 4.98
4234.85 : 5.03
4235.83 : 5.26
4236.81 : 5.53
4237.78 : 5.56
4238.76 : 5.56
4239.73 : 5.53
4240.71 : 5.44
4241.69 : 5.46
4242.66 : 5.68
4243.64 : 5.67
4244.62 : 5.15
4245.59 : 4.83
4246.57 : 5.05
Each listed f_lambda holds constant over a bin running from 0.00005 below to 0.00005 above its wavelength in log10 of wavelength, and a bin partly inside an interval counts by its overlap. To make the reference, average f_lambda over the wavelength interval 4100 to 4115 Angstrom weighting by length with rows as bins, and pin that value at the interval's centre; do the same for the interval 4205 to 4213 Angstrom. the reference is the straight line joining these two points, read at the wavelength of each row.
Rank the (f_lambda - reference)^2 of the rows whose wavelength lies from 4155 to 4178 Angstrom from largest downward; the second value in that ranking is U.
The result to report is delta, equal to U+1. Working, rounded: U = 0.54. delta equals 1.5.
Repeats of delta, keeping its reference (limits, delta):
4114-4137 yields 1.2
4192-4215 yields 1.6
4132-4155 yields 1.4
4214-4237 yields 1.2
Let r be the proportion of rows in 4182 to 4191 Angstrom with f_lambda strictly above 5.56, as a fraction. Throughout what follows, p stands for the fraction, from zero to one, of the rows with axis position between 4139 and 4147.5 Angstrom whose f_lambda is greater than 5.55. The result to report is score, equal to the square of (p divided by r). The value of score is 5.4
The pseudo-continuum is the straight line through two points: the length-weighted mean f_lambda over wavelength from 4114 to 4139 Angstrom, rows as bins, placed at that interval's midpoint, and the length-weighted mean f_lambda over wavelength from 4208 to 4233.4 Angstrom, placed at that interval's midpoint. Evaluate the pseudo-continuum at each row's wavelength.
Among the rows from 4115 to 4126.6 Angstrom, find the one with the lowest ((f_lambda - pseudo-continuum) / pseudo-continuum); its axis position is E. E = 4118.49 Angstrom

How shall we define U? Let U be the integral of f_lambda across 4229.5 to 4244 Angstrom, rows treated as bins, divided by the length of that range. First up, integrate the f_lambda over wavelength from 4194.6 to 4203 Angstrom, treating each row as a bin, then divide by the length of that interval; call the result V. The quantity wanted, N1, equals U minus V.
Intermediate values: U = 5.30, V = 5.16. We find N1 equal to 0.14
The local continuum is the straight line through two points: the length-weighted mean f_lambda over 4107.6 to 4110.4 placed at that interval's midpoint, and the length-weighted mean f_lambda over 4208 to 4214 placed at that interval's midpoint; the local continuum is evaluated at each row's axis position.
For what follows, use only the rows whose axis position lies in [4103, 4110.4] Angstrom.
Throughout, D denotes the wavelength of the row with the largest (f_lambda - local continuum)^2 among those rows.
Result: 4104.29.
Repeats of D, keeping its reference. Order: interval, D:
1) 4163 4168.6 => 4163.31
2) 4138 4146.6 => 4146.09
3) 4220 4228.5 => 4228.03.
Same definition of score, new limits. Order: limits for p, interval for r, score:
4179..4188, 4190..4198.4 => 0.0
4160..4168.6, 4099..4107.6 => 0.8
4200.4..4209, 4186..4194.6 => 0.0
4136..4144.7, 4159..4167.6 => 1.0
